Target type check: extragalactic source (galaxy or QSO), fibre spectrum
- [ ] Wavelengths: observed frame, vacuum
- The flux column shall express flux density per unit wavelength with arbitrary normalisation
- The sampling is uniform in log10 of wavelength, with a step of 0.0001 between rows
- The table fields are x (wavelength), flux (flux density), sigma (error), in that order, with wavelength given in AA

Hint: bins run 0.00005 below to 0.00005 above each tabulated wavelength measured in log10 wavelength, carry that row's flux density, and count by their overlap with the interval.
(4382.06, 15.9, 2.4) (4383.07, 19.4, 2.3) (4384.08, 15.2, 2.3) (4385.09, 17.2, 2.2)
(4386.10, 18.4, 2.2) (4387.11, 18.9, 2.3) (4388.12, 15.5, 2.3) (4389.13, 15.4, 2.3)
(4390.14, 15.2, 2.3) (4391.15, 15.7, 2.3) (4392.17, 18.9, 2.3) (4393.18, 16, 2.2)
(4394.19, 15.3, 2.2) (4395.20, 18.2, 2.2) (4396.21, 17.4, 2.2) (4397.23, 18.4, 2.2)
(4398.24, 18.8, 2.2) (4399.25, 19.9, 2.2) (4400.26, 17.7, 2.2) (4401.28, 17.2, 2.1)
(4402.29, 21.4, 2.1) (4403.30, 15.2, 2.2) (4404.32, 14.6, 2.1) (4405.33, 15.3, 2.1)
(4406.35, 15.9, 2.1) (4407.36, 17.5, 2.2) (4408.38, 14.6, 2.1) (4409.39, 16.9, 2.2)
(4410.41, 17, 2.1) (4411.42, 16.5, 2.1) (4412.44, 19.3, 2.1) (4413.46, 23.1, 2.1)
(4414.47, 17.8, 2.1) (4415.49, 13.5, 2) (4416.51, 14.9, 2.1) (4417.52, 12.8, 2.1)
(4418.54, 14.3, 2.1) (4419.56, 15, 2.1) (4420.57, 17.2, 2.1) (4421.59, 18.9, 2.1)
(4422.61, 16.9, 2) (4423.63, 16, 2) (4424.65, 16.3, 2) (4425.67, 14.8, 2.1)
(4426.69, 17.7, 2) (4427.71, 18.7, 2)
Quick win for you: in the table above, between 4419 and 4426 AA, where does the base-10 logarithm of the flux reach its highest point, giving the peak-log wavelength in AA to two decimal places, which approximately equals 4421.59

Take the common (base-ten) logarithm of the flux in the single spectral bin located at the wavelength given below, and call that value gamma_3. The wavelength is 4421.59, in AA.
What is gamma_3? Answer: 1.28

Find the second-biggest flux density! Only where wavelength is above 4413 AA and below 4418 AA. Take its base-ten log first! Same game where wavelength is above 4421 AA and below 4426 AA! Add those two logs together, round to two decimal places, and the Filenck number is 2.48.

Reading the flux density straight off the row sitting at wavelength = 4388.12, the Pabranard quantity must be 15.5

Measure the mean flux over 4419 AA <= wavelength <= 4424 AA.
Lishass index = 16.8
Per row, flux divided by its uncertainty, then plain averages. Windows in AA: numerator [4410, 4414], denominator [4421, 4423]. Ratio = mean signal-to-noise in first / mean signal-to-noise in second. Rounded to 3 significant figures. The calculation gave 1.04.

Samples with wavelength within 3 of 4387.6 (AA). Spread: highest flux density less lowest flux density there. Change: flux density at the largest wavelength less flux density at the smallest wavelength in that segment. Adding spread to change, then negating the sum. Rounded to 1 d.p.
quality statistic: -1.7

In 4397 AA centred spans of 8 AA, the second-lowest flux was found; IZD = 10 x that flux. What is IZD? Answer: 160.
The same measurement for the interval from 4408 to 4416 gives 146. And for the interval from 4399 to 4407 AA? 152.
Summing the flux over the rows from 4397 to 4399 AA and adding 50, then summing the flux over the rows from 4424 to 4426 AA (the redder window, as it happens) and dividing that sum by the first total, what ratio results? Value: 0.357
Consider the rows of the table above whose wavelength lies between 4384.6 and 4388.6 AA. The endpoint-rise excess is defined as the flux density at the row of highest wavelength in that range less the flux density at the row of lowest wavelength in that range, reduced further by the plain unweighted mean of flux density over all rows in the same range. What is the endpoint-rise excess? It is -19.2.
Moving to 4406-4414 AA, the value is -10.4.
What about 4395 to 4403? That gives -15.4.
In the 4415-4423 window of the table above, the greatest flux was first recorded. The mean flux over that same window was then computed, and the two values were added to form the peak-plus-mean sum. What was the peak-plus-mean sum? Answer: 34.3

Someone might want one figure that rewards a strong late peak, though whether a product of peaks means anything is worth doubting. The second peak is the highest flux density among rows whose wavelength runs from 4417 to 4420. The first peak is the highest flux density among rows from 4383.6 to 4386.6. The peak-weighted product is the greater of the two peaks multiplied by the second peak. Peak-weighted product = 276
